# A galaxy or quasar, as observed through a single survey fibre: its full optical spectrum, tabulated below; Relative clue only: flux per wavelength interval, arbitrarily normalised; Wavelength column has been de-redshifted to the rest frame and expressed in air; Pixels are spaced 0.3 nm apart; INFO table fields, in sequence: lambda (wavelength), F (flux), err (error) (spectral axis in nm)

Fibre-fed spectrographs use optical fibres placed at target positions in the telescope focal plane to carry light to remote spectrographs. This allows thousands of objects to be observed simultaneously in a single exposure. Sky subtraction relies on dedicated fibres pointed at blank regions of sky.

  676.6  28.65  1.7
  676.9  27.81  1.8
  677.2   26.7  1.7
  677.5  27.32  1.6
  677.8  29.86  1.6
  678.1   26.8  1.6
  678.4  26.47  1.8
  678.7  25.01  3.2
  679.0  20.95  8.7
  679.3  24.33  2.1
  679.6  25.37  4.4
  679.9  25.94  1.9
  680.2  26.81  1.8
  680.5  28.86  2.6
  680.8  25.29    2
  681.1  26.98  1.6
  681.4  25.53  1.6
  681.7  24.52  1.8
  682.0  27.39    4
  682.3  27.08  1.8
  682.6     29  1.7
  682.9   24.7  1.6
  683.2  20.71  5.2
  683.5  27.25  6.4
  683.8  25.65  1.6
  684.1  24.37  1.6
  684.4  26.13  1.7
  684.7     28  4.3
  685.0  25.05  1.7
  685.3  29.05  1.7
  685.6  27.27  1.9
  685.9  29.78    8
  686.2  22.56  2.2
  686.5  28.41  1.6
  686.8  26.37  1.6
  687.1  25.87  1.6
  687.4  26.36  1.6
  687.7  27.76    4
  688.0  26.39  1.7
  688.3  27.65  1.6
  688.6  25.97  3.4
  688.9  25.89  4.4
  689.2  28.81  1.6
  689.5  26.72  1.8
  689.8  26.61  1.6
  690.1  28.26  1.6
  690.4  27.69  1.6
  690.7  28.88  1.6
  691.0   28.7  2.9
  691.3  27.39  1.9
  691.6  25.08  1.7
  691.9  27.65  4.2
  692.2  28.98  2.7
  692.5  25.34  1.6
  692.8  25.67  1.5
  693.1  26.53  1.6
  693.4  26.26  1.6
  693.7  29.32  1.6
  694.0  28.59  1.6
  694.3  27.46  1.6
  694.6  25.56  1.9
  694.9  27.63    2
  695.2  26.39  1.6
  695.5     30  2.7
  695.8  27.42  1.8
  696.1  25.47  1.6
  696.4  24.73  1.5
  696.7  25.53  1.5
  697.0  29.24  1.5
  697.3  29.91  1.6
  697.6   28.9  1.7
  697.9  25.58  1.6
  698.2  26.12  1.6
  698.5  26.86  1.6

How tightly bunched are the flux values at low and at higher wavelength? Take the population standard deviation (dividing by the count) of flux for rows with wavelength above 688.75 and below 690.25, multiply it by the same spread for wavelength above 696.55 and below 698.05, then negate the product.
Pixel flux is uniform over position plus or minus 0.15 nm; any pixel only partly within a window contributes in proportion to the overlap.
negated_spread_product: -2.1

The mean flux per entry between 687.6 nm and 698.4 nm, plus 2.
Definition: 29.2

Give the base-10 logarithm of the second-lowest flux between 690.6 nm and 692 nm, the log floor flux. 1.44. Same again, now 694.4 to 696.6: 1.41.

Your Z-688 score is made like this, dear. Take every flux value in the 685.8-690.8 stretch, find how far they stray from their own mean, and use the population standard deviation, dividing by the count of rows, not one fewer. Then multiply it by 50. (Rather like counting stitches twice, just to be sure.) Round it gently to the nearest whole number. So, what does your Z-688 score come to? 81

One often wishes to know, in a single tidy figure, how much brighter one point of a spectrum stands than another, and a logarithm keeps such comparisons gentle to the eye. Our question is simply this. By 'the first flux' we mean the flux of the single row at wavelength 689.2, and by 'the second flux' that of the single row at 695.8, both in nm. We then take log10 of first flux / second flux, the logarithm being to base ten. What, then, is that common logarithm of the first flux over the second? 0.021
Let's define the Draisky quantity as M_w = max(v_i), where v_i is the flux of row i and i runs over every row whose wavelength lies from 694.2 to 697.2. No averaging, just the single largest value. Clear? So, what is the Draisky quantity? 30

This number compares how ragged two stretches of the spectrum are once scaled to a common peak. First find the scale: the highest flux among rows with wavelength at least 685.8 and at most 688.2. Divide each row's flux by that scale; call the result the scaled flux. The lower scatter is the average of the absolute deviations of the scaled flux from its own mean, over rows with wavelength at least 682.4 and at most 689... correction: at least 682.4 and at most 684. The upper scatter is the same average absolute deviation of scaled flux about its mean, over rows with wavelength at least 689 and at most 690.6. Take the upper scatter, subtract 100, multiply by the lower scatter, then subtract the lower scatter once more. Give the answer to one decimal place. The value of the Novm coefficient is -7.5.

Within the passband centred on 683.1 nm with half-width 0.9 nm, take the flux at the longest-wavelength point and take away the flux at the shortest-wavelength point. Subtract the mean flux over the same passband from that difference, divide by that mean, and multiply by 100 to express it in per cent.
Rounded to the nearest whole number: -106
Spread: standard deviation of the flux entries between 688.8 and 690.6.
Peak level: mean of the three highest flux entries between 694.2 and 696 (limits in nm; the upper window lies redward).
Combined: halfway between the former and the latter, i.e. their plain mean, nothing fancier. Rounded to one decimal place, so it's 14.7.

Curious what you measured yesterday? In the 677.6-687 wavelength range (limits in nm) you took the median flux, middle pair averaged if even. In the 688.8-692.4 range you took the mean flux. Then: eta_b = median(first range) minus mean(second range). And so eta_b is -1.2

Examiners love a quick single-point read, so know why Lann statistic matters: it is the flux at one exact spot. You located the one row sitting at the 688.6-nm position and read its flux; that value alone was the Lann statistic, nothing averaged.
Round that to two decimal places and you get 25.97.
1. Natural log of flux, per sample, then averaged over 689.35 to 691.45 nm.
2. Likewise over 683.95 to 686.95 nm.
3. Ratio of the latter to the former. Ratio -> 0.988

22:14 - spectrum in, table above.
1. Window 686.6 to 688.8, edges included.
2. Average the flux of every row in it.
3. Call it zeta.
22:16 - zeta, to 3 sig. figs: 26.6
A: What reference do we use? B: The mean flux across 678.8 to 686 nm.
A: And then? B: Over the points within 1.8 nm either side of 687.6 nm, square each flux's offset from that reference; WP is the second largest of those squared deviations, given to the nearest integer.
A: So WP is 12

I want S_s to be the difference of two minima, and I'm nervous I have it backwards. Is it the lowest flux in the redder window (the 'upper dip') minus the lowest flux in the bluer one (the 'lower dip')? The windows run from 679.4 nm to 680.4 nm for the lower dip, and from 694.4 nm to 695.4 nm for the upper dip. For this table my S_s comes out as 0.2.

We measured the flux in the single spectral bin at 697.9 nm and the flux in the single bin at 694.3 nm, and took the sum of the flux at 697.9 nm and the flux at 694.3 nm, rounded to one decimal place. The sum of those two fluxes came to 53.0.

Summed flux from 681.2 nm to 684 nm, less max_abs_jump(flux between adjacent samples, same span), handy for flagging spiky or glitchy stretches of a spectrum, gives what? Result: 225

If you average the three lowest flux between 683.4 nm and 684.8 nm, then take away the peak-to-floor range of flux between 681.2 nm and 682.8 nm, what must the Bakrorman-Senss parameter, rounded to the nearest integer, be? 21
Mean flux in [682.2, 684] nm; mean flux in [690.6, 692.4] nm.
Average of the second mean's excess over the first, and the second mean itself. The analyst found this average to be 14.9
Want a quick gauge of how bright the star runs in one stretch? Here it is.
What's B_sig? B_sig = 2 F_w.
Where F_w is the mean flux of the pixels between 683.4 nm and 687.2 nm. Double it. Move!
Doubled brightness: 53.2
